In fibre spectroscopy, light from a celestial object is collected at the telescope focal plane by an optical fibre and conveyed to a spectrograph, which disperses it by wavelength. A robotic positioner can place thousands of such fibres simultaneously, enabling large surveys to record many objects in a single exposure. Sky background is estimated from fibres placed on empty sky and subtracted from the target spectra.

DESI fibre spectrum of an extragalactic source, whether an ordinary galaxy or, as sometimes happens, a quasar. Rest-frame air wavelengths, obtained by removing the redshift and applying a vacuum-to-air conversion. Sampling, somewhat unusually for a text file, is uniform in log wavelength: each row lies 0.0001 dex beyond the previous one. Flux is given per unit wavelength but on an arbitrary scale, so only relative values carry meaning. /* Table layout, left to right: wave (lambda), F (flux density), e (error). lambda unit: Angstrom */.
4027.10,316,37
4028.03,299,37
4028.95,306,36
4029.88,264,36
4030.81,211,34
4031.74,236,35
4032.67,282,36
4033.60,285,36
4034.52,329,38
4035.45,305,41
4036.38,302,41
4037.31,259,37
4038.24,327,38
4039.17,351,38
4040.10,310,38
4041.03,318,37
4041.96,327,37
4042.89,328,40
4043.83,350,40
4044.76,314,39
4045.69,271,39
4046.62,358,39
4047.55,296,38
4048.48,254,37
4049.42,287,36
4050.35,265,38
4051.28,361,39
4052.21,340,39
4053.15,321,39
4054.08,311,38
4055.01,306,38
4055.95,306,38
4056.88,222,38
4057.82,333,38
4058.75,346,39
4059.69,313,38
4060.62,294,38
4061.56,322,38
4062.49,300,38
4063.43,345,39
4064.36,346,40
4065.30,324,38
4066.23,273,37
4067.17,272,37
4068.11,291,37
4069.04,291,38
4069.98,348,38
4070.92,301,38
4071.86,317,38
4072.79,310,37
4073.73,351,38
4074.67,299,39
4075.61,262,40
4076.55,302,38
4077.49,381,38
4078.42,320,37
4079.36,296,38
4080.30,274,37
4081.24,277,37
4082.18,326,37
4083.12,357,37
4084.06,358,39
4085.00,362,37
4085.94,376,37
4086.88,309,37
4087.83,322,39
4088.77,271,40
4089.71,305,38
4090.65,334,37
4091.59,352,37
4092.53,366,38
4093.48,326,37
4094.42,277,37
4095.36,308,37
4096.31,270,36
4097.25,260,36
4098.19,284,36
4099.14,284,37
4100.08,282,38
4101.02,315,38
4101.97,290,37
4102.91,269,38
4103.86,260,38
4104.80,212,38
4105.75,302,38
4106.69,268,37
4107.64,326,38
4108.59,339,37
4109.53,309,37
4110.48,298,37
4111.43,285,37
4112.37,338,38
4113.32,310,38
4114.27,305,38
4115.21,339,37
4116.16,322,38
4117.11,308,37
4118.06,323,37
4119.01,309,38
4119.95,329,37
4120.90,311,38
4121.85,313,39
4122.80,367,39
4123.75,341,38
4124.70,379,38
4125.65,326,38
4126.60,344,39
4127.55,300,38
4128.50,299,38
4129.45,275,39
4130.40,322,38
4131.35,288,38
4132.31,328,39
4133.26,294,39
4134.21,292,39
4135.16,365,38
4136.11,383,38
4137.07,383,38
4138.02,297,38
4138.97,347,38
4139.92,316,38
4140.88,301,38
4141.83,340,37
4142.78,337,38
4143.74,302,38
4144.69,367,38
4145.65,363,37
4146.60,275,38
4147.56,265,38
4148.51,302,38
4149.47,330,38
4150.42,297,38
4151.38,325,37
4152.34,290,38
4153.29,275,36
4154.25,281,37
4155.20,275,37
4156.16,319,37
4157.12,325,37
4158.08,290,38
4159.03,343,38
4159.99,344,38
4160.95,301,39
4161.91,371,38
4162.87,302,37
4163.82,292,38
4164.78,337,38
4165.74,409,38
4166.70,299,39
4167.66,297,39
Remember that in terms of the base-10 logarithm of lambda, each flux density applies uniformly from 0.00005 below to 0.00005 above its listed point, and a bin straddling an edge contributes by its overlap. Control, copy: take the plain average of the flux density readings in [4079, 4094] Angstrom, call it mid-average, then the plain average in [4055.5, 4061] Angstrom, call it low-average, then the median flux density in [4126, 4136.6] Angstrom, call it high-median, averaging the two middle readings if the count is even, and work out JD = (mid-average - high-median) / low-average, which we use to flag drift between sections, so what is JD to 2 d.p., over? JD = 0.08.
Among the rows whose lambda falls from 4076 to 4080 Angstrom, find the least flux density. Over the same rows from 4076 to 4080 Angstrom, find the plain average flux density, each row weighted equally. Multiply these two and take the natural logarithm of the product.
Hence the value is 11.5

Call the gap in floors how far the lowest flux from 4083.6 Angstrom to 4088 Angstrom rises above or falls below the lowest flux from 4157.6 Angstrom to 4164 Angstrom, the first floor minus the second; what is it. 19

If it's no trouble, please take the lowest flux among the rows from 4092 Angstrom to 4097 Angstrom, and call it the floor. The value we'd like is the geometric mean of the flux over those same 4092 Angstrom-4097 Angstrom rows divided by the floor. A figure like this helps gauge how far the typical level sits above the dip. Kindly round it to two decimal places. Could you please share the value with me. 1.14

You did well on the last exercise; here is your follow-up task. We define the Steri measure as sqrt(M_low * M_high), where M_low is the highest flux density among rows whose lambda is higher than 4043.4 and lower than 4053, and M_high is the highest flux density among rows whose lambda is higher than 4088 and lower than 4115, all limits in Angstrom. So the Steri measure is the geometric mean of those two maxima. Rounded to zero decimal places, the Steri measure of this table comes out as 363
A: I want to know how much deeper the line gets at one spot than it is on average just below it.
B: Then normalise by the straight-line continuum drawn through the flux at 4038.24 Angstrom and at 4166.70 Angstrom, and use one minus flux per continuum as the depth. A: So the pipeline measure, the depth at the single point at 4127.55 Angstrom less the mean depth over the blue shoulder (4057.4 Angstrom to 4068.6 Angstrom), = -0.002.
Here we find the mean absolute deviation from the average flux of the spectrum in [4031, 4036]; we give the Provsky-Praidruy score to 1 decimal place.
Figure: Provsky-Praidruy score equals 23.7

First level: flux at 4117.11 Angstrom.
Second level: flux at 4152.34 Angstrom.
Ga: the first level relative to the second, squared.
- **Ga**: 1.13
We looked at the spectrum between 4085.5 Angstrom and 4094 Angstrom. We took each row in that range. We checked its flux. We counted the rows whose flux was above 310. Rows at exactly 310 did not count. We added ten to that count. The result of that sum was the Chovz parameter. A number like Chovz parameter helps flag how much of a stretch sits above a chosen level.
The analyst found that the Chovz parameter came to 16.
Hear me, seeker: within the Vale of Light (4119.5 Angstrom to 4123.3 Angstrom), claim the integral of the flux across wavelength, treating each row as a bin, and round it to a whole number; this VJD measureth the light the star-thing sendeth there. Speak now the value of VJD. 1253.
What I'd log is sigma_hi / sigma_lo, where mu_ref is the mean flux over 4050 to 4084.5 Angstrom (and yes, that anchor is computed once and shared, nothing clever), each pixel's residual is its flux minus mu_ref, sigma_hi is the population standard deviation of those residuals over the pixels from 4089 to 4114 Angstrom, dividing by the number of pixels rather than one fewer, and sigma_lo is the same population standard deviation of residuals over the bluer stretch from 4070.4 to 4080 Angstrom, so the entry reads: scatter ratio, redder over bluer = 1.08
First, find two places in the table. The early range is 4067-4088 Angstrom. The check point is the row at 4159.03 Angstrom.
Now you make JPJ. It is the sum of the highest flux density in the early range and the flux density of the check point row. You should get 724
